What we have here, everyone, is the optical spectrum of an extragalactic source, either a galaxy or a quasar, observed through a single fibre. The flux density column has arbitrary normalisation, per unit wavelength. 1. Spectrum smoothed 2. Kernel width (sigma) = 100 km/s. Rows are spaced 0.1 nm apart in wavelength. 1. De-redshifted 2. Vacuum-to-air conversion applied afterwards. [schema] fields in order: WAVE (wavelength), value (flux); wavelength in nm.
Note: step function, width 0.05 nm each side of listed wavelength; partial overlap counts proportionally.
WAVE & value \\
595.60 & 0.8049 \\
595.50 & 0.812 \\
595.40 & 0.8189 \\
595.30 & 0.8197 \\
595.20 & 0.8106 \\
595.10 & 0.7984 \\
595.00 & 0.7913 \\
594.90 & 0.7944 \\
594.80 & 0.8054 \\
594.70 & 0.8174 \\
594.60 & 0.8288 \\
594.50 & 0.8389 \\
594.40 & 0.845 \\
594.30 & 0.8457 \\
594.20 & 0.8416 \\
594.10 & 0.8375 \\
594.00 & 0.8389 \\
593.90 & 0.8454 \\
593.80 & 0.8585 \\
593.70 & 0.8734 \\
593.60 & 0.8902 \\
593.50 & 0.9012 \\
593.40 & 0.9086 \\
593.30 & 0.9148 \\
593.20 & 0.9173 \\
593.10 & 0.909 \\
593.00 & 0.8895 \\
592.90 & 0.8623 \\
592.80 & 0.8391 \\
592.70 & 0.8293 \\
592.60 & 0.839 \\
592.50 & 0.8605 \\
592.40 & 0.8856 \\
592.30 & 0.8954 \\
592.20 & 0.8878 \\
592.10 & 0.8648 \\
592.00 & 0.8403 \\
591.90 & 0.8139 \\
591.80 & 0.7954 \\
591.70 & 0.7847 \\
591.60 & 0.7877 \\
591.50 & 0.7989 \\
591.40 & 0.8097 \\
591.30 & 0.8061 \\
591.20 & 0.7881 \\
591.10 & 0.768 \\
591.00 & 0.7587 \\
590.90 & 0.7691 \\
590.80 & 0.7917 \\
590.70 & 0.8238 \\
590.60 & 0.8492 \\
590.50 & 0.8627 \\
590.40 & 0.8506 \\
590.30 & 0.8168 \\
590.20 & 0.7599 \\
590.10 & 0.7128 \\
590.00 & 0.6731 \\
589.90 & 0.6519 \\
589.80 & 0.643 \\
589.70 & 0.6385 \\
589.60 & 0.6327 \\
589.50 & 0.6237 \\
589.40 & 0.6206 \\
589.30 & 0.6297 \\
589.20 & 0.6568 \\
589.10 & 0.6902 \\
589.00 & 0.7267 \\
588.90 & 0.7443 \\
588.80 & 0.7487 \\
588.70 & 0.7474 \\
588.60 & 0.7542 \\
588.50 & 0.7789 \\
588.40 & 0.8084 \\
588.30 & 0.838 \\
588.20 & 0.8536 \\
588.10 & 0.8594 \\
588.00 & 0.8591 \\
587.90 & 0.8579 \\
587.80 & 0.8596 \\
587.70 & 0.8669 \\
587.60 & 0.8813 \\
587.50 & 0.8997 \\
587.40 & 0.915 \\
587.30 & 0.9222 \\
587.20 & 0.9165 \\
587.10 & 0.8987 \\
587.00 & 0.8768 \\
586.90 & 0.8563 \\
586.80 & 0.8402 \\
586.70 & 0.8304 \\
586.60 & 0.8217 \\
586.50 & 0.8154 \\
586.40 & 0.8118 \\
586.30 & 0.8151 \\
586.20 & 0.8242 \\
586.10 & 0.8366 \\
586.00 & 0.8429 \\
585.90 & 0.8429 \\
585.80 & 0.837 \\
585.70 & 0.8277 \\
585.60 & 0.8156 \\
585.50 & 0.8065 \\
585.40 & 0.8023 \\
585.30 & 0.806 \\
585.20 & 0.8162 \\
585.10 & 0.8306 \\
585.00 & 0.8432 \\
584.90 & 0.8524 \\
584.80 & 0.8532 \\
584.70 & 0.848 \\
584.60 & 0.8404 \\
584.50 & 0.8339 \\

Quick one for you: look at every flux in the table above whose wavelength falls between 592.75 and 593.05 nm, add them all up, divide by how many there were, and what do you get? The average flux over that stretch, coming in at 0.86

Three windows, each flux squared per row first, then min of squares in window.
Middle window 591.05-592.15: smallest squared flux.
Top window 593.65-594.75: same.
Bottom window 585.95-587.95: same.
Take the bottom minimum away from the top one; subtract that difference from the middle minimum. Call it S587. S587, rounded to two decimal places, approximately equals 0.58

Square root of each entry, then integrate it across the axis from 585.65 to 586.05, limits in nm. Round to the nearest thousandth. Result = 0.366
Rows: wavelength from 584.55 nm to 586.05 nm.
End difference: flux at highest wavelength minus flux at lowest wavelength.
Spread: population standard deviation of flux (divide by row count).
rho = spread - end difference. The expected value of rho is 0.01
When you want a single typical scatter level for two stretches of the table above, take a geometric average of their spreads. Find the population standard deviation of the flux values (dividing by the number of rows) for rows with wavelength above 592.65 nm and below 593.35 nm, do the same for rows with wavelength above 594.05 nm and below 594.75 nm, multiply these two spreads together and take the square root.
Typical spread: 0.018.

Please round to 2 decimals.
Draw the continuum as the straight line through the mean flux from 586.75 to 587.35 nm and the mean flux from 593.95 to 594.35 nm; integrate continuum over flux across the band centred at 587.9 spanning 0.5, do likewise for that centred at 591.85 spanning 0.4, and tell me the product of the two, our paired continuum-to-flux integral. 0.22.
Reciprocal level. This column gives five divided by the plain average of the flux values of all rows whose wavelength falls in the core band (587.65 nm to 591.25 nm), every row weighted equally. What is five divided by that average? 6.6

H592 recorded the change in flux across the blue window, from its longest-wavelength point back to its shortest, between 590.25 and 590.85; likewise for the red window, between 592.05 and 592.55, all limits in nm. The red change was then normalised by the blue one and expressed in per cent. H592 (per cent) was 17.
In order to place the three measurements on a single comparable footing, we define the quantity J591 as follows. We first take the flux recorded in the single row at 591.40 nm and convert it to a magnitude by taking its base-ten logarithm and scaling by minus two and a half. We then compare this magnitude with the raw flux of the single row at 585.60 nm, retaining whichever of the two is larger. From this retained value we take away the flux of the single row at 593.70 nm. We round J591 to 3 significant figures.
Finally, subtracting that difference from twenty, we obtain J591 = 20.1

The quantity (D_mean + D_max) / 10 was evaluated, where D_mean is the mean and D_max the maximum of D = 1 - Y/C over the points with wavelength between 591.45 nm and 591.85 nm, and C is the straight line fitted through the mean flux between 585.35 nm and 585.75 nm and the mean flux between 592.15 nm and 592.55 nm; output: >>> 0.020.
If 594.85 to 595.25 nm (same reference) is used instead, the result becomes 0.025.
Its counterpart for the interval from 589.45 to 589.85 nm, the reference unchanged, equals 0.053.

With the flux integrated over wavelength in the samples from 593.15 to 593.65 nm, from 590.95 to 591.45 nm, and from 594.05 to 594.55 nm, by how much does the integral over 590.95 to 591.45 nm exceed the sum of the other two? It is -0.48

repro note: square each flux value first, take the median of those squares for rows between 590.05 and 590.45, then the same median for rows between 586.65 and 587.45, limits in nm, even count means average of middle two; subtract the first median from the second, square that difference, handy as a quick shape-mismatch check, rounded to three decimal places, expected 0.028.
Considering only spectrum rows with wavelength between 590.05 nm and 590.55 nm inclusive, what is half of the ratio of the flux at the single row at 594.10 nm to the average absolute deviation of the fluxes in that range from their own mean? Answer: 8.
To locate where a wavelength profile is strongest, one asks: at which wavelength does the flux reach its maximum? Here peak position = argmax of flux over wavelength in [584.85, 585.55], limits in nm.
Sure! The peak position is 584.90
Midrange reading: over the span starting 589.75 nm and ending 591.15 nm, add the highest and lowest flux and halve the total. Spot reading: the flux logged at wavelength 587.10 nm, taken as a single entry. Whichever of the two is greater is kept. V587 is 0.899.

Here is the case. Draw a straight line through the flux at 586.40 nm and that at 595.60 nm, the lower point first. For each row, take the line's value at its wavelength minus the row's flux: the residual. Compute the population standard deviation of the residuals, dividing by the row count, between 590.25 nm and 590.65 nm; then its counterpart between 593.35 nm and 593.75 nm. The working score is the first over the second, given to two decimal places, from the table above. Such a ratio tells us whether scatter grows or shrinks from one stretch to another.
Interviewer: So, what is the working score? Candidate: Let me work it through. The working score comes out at 1.30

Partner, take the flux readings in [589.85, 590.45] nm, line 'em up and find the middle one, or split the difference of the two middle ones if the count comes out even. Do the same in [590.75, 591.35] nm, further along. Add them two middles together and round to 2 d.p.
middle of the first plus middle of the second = 1.51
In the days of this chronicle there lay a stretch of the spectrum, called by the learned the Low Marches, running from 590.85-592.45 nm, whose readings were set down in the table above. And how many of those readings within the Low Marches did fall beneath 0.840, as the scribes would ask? 11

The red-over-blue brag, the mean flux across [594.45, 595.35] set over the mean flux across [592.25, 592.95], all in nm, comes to 0.95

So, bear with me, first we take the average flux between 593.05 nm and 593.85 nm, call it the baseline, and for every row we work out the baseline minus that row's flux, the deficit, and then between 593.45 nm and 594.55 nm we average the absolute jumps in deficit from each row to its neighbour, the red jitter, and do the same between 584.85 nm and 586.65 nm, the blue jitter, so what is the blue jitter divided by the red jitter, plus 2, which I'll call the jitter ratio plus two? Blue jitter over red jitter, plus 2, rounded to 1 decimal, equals 3.0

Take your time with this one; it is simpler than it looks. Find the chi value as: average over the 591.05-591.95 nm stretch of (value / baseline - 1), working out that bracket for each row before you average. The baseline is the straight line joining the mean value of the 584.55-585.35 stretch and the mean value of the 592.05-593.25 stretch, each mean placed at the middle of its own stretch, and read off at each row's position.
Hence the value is -0.084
